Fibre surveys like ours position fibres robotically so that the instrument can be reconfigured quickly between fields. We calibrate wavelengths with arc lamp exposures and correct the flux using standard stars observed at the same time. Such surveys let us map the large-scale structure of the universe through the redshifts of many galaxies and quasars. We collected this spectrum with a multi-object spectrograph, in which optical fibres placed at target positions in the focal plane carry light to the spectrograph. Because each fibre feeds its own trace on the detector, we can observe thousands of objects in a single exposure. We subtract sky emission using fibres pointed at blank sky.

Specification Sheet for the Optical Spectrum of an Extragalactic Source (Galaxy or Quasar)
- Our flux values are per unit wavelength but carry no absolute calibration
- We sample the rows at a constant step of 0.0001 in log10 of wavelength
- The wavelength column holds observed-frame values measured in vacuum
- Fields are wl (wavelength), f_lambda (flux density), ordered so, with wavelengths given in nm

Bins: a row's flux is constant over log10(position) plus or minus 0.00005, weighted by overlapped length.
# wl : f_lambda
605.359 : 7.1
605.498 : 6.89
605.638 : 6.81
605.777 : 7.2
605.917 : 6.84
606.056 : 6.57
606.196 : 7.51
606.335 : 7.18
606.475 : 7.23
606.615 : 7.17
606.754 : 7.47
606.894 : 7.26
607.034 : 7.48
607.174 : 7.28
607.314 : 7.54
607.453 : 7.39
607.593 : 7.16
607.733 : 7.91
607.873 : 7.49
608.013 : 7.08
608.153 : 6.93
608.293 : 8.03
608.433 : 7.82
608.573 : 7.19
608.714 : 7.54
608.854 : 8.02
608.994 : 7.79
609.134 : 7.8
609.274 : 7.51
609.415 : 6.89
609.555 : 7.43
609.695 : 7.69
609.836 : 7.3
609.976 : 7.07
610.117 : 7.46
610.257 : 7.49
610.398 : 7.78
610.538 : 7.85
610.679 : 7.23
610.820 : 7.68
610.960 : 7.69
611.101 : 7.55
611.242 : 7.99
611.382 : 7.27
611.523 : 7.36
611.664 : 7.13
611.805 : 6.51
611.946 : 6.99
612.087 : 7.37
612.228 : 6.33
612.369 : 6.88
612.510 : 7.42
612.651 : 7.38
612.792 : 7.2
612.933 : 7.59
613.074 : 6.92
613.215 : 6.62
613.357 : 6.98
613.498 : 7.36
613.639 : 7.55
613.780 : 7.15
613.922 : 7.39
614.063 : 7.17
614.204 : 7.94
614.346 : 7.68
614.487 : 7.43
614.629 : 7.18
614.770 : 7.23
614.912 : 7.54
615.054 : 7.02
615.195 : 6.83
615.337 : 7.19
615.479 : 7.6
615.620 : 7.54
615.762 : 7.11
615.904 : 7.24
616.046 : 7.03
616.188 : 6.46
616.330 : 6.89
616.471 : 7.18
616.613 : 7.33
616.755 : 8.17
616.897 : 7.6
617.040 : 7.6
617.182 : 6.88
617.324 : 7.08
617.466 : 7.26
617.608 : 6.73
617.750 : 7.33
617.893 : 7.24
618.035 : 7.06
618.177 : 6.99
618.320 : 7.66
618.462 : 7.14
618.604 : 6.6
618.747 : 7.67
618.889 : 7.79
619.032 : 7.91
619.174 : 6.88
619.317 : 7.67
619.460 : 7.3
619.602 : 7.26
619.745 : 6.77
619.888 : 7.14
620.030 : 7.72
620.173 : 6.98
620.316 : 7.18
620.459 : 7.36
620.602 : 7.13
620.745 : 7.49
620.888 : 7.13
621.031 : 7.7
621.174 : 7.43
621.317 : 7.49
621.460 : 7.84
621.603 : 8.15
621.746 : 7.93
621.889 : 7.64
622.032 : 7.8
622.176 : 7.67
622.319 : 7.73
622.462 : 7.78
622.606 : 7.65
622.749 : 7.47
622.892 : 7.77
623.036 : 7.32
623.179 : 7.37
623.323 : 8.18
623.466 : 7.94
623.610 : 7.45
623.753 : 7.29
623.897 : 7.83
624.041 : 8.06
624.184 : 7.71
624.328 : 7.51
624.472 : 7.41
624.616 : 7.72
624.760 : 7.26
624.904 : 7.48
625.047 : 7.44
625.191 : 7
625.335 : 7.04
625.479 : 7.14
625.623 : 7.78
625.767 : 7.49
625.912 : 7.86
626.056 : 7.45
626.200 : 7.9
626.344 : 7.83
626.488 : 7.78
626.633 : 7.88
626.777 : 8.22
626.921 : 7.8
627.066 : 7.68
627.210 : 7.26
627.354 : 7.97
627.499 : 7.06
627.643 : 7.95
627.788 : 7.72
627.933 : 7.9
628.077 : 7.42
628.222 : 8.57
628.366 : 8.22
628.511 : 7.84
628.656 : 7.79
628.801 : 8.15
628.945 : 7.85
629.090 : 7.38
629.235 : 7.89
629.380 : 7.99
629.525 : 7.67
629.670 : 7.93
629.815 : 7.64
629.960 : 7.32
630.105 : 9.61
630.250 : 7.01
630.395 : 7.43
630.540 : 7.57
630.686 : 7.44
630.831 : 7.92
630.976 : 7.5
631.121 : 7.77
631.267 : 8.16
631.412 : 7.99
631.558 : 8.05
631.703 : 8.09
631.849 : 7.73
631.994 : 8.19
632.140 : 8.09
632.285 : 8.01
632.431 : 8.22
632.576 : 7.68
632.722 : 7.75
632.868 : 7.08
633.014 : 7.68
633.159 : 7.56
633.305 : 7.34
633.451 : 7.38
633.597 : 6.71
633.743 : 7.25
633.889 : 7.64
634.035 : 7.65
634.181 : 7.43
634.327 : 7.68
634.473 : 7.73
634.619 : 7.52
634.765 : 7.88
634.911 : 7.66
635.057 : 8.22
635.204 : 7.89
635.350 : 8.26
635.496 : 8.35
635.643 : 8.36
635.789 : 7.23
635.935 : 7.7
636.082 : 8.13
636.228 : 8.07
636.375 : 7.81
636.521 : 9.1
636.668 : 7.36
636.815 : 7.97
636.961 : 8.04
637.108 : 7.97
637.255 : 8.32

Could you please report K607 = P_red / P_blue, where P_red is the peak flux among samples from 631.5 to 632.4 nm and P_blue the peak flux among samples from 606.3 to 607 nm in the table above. 1.10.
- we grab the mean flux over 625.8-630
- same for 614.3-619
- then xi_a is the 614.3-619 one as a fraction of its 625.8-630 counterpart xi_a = 0.931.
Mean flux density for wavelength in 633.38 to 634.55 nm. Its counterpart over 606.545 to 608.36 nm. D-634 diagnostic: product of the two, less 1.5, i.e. 53.5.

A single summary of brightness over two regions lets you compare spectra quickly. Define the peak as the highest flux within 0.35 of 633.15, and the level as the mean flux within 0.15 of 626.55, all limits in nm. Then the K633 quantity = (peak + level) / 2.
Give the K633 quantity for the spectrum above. 7.75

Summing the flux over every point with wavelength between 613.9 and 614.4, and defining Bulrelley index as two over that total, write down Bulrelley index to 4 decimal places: 0.0663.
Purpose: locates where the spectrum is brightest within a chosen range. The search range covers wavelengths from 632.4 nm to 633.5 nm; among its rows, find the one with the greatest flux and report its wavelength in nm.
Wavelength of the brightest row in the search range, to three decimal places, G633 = 632.431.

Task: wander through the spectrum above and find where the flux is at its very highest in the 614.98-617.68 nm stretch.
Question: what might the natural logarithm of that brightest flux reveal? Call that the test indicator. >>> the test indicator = 2.10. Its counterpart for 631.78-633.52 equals 2.11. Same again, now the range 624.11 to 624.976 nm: 2.04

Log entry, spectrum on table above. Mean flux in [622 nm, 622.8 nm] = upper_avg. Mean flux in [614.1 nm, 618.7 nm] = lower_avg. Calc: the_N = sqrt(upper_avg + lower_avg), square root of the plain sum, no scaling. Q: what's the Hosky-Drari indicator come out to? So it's 3.86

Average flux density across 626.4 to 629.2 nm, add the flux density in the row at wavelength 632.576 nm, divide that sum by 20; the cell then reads 0.775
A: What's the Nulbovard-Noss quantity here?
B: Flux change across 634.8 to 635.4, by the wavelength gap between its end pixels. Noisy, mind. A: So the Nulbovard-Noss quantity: 1.4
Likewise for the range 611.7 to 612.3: -0.4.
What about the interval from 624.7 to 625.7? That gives 0.6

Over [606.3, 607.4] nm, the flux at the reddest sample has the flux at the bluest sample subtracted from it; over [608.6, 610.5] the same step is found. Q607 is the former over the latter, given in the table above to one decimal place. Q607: 1.5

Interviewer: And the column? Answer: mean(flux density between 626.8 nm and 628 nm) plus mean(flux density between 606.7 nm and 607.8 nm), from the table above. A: 15.1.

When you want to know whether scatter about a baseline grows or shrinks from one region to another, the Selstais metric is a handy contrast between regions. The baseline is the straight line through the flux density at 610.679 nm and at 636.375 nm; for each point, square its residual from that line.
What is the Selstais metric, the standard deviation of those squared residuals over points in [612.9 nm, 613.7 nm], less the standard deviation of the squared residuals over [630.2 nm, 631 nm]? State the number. -0.01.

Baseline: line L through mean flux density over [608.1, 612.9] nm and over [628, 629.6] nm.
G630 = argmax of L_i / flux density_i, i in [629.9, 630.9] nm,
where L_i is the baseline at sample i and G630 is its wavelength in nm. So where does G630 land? 630.250 nm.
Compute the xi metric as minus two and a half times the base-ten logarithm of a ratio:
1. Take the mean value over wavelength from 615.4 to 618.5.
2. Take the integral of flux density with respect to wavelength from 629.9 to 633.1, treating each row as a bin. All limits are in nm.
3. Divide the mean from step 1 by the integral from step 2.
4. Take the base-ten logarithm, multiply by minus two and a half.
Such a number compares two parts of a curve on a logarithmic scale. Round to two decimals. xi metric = 1.35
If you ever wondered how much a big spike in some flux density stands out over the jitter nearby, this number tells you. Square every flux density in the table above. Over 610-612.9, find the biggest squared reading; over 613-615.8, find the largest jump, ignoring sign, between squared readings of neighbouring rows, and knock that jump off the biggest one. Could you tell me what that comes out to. 52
